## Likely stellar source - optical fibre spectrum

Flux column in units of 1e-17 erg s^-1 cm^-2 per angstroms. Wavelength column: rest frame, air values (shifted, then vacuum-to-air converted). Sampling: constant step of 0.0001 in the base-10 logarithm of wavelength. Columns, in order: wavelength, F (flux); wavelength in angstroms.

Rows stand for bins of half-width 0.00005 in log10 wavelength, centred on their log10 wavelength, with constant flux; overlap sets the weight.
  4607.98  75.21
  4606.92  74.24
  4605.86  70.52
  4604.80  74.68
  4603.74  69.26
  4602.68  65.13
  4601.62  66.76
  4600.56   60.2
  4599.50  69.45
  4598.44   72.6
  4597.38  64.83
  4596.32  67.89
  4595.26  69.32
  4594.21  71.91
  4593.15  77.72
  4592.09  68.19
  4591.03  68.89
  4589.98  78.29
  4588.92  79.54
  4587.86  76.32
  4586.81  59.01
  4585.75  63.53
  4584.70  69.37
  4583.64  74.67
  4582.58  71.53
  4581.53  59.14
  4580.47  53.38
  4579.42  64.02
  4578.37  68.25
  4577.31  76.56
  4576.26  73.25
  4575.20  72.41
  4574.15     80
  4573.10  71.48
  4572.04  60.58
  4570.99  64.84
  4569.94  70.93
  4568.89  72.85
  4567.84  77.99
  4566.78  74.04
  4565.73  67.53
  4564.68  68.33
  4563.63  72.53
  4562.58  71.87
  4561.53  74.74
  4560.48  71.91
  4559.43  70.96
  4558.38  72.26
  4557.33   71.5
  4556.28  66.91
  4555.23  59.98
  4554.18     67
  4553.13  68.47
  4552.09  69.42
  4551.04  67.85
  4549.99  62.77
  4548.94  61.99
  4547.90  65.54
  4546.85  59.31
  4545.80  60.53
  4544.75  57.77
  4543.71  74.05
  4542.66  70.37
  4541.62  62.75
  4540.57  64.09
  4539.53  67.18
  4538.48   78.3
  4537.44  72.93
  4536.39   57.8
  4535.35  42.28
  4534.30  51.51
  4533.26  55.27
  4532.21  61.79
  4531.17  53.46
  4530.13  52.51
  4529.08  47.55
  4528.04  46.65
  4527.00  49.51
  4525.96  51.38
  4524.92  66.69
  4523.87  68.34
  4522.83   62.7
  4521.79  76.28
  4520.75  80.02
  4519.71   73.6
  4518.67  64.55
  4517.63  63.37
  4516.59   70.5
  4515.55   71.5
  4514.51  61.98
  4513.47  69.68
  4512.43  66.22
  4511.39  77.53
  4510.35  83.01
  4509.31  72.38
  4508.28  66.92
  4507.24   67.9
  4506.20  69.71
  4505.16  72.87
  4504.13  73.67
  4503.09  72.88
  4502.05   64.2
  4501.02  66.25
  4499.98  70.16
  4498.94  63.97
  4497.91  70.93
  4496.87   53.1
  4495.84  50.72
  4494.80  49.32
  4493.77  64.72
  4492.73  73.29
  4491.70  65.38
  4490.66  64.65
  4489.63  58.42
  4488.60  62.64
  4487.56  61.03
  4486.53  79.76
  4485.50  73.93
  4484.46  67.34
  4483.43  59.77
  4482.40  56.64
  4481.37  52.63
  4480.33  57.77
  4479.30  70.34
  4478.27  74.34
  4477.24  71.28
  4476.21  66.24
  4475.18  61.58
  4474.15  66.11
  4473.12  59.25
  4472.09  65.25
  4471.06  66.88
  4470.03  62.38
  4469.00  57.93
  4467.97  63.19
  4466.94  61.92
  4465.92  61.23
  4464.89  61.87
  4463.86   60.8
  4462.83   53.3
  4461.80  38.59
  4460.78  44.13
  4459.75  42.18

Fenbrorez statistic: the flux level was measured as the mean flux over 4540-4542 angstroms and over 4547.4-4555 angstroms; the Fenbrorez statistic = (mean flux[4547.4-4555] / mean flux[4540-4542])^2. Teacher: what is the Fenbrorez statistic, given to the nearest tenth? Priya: 1.1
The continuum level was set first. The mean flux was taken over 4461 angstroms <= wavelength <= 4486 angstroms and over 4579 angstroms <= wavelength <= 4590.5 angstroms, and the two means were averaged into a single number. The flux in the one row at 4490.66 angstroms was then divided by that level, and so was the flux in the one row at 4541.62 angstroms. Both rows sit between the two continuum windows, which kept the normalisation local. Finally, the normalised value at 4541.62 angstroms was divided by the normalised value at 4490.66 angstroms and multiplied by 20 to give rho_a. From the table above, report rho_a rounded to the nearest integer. 19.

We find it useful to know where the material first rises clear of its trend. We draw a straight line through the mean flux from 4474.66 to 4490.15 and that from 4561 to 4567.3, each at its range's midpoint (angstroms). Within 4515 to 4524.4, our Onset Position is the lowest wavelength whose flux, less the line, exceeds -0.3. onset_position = 4515.55 angstroms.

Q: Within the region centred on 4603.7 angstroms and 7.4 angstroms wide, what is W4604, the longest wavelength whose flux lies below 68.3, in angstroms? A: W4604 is 4602.68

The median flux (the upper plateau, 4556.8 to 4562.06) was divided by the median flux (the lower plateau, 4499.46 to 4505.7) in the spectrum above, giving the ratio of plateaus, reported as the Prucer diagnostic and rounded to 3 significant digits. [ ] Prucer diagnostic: 1.01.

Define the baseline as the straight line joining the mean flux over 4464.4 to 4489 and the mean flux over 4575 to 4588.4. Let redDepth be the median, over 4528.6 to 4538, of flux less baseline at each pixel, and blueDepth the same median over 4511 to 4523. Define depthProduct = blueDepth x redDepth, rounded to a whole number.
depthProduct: -58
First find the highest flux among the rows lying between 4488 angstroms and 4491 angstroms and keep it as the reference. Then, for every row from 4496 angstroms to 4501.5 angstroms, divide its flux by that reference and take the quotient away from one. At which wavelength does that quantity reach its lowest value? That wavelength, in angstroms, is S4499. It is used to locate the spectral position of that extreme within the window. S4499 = 4497.91 angstroms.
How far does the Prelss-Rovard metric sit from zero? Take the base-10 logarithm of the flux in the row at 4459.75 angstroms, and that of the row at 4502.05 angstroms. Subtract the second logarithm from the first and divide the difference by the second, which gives -0.10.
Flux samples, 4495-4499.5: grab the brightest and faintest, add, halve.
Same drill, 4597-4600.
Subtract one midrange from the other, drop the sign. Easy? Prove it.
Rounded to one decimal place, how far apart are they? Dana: 7.9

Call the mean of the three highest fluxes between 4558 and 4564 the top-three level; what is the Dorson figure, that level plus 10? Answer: 83.2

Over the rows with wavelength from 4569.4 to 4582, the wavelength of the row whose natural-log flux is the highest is 4574.15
